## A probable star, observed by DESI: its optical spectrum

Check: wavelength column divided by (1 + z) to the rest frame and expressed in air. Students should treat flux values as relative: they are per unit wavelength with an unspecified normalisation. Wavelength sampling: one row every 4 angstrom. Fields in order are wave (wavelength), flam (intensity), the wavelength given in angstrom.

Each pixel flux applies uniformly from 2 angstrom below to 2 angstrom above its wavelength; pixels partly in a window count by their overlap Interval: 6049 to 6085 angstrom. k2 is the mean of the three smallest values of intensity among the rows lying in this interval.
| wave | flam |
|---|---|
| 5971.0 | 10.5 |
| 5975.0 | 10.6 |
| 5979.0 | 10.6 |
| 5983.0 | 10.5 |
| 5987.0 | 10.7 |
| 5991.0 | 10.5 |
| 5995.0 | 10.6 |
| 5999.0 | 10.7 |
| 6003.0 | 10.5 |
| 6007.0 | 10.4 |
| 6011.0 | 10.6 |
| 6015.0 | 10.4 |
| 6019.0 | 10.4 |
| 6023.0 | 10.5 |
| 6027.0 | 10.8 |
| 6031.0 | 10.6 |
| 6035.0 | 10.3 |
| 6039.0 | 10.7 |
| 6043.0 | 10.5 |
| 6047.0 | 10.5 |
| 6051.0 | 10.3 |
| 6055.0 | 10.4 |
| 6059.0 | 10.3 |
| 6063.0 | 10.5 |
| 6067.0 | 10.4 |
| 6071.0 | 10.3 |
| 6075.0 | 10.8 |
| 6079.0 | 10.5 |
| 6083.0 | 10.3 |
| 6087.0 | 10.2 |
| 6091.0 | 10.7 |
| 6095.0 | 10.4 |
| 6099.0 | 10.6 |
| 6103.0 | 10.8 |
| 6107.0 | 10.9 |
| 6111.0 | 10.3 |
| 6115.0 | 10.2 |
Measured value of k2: 10.30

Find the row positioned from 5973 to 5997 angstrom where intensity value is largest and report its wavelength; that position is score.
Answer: 5987.0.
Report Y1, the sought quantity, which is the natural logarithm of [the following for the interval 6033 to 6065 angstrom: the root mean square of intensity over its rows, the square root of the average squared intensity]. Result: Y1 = 2.345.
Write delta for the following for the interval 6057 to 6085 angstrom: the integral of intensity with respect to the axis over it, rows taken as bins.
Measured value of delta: 292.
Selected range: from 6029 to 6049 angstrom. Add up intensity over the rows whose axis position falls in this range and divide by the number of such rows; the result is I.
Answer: 10.5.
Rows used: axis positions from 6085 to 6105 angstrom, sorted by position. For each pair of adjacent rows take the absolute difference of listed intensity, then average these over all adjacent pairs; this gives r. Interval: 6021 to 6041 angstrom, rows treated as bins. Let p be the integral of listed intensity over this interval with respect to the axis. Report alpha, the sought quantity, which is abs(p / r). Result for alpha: 705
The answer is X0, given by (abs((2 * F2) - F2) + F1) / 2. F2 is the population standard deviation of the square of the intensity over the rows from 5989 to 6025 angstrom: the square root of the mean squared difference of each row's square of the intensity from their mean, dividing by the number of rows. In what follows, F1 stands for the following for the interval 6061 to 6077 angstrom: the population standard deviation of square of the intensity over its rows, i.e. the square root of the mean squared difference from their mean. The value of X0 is 3.0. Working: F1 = 4.0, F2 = 2.1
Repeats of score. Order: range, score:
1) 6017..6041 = 6027.0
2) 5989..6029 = 6027.0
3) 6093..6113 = 6107.0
